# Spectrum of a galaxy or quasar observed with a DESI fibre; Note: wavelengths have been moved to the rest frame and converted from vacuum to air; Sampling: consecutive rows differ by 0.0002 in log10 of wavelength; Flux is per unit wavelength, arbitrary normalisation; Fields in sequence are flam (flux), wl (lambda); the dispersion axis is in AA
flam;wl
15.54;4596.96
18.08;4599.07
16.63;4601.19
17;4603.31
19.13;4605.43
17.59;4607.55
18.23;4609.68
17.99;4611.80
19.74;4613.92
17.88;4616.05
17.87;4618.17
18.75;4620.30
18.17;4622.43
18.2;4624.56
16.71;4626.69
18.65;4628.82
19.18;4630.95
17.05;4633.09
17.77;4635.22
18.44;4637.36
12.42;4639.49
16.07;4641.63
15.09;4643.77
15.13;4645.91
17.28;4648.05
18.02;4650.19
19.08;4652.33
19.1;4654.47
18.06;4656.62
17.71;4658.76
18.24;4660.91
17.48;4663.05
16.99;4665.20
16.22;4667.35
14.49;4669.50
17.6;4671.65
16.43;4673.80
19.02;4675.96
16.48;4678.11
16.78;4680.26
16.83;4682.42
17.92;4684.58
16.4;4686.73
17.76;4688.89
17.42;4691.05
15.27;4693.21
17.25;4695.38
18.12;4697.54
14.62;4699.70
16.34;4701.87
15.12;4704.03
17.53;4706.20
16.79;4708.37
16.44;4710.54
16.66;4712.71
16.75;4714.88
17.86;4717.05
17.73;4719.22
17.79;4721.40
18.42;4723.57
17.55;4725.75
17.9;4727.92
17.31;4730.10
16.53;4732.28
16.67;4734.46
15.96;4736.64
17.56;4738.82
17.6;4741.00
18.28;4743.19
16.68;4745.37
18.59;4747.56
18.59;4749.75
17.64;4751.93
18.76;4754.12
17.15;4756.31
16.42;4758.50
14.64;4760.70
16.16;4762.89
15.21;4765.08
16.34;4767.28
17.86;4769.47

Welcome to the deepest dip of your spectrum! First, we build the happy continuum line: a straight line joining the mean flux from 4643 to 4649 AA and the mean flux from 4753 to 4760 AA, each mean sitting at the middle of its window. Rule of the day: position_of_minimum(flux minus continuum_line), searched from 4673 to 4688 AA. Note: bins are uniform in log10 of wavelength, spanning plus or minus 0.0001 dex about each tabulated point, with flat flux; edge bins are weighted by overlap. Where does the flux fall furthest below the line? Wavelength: 4686.73 AA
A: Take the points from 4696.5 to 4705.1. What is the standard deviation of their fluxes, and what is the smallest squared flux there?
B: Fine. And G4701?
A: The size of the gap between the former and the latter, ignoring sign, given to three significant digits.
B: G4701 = 212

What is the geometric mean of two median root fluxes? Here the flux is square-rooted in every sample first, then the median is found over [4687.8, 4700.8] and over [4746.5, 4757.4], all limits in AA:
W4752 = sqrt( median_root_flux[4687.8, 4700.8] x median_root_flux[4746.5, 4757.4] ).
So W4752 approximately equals 4.24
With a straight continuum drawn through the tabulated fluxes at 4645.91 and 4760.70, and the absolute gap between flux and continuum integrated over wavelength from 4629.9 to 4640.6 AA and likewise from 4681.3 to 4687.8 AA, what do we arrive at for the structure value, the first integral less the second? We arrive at 17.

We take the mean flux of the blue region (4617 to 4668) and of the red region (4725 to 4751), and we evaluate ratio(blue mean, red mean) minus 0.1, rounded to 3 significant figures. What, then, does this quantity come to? 0.898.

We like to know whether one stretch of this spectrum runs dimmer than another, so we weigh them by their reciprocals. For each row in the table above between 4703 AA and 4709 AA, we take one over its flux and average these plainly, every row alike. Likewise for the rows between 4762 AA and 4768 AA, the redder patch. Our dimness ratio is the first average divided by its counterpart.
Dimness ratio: 0.97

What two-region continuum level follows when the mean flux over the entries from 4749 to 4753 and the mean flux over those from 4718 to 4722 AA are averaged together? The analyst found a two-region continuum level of 17.9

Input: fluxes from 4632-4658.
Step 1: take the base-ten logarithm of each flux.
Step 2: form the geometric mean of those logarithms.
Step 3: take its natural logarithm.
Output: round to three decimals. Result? 0.203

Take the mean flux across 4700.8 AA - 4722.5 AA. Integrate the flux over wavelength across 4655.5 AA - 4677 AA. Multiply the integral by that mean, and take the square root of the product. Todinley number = 79.1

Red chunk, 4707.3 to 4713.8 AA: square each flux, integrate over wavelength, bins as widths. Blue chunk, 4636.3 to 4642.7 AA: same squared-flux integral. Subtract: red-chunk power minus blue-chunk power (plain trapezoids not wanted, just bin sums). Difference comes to 192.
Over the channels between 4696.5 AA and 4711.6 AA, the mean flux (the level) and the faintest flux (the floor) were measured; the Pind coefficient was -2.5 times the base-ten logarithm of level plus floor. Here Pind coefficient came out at -3.73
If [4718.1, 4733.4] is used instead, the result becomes -3.83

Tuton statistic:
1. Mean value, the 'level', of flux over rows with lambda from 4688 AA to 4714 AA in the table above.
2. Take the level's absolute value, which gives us 16.6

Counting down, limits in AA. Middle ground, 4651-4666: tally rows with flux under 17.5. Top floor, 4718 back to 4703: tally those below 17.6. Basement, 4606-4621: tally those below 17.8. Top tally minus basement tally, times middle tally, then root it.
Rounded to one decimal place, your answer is 3.2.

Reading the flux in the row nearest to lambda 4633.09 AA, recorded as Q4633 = 17.05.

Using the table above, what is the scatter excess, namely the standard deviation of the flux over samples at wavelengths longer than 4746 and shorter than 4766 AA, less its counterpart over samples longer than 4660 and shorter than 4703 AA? 0.3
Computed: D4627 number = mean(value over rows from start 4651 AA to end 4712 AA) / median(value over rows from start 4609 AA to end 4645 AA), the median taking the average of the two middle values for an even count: 0.948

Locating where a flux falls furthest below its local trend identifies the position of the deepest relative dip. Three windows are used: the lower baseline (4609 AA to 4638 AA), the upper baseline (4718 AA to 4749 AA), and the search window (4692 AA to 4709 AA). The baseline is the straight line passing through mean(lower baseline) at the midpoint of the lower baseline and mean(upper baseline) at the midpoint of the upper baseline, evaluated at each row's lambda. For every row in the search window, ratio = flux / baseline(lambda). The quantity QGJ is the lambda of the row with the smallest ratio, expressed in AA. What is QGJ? 4699.70 AA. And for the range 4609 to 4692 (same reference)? 4639.49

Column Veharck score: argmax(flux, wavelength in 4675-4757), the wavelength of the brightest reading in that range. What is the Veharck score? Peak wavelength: 4675.96 AA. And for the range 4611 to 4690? 4613.92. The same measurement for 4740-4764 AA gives 4754.12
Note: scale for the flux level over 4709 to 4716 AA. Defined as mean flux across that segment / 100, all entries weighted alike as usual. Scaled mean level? 0.166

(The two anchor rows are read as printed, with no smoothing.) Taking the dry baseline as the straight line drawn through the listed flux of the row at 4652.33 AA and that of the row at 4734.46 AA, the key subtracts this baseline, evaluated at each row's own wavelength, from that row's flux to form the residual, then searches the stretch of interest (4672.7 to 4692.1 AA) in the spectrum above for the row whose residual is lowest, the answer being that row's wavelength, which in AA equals 4673.80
